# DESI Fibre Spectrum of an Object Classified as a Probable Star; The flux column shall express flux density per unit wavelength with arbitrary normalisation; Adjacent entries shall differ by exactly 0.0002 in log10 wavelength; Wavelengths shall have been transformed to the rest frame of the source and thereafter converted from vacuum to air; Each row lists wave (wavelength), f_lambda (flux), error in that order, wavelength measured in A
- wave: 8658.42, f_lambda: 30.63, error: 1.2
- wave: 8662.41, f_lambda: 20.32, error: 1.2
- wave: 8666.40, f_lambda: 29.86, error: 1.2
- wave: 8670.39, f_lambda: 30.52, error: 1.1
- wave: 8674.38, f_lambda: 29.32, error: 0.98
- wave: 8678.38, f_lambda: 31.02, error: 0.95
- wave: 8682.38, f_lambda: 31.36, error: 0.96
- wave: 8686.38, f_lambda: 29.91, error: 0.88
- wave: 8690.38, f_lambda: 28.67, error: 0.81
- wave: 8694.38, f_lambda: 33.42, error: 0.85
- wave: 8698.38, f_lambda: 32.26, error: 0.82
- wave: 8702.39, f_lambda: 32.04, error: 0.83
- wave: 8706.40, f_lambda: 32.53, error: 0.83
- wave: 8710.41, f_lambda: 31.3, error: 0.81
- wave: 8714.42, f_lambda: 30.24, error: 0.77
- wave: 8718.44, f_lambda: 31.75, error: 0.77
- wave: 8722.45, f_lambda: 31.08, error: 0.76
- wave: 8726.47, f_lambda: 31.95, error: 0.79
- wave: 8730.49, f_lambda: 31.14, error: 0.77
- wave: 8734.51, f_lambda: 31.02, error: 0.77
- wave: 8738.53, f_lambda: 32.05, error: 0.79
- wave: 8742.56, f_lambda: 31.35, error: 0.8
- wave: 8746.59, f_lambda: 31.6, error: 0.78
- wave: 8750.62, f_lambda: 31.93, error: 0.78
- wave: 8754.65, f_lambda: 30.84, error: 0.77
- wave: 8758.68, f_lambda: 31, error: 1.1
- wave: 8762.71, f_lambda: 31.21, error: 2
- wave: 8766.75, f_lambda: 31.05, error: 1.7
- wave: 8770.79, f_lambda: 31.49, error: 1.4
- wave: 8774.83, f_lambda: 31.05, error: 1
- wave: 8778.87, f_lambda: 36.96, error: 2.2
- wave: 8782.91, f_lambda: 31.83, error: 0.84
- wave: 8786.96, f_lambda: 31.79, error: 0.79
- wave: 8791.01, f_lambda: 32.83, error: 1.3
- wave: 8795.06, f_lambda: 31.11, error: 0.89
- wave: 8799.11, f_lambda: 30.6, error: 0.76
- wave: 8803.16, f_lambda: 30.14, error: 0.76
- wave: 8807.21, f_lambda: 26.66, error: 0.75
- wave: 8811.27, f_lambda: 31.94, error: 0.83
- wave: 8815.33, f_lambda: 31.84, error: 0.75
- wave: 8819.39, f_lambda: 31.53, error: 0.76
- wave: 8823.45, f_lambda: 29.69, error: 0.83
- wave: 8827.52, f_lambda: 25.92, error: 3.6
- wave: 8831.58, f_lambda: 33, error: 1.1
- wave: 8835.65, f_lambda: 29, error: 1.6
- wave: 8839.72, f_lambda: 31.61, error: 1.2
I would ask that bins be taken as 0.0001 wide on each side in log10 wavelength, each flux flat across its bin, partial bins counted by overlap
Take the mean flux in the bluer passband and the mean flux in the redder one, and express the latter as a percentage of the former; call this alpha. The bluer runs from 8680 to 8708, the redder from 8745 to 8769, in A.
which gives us 99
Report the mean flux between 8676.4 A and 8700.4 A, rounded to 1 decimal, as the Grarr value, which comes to 31.1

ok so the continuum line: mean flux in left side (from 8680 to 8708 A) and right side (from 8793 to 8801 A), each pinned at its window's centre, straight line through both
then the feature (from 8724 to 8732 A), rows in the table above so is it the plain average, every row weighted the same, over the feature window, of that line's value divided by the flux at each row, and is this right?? 0.991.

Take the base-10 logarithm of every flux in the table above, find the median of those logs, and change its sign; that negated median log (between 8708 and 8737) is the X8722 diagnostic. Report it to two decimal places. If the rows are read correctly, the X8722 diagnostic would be -1.49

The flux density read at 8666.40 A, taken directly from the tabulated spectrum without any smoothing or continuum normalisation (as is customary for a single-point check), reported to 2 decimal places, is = 29.86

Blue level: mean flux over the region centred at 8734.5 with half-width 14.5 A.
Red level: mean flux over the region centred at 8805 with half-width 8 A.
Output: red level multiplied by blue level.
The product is 938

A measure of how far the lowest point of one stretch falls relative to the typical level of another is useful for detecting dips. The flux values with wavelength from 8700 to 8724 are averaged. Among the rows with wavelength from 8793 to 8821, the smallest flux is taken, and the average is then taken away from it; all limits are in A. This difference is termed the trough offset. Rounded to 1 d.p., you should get -4.8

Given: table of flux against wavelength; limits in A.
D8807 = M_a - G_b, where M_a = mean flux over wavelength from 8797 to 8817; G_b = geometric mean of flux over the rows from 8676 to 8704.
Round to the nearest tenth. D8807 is -1.0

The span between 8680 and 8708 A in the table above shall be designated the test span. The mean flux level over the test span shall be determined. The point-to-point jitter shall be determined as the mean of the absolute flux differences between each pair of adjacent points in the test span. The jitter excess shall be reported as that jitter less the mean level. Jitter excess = -29.9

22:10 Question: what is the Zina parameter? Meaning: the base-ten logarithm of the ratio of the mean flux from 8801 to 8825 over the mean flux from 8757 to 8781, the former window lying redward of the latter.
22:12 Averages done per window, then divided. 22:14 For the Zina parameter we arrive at -0.025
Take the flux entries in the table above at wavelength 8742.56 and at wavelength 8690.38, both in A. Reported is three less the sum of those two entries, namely -57.0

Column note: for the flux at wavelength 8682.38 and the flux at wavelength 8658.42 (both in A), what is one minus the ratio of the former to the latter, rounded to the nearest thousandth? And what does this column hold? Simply -0.024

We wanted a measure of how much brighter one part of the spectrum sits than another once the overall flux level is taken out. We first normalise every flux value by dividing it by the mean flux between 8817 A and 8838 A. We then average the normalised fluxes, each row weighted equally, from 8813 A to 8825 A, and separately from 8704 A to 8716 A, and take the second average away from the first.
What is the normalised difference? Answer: -0.01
